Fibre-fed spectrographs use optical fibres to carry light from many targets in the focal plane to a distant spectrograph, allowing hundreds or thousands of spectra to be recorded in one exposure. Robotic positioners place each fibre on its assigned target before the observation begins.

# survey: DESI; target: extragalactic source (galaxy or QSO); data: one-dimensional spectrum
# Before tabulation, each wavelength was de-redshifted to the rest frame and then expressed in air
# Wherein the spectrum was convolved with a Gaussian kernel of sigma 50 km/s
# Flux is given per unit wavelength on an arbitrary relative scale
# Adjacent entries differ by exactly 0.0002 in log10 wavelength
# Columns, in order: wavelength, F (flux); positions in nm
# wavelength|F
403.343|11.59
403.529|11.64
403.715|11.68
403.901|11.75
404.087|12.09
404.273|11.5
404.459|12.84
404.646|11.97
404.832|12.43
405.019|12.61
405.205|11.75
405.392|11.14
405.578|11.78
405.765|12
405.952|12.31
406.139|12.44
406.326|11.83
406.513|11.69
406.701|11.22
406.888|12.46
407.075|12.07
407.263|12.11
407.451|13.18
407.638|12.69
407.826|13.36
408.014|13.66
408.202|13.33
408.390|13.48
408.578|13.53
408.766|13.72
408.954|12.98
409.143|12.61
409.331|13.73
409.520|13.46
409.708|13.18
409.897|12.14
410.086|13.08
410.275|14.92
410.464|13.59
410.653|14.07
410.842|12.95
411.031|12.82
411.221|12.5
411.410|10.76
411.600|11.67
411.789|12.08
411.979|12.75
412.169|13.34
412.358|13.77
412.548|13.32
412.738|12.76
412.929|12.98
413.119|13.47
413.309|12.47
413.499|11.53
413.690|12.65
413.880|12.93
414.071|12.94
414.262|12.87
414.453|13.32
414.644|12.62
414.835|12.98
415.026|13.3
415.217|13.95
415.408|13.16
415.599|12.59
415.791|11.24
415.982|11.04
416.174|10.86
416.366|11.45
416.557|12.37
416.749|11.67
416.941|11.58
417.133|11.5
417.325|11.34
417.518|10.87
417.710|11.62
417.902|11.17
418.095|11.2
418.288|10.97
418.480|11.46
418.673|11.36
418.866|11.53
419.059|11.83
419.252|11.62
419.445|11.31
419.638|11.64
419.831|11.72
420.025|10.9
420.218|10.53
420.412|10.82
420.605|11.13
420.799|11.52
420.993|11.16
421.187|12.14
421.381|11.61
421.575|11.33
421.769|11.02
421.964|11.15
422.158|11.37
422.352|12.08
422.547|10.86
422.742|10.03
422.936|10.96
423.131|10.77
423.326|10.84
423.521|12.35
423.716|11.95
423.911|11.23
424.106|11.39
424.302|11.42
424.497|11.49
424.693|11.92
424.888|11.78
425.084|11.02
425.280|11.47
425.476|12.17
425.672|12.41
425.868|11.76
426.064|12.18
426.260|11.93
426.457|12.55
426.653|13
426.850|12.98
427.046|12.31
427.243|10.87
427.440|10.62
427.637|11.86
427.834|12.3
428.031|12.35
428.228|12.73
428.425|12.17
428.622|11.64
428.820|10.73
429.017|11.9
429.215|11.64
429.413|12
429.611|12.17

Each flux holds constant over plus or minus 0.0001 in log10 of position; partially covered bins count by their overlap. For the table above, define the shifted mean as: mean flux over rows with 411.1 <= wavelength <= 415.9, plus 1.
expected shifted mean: 13.7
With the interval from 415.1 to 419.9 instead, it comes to 12.6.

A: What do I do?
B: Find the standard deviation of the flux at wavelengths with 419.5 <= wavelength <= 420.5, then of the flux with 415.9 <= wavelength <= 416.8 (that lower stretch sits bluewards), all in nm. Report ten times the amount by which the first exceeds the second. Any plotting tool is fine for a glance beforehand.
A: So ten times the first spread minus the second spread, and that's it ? -1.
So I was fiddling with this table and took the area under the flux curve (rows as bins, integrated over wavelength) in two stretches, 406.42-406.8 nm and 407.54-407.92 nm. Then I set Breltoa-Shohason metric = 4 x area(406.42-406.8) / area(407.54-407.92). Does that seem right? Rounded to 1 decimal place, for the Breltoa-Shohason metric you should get 3.5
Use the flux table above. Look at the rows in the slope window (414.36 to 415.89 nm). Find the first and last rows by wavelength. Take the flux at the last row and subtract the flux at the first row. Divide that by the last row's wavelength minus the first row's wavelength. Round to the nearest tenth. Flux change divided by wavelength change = -1.6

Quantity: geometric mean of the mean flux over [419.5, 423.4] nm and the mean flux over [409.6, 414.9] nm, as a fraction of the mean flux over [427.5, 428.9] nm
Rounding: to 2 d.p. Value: 1.00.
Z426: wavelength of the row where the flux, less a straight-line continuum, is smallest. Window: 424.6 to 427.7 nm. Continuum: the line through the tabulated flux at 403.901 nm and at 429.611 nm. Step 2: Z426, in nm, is 427.440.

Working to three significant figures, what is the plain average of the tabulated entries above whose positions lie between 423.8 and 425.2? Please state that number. 11.5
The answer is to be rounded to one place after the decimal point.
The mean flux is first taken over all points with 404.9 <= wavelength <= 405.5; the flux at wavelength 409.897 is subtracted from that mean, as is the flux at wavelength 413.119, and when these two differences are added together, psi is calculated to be -1.9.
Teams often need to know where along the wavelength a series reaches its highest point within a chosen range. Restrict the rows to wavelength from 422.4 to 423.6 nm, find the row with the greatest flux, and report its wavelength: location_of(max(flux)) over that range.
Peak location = 423.521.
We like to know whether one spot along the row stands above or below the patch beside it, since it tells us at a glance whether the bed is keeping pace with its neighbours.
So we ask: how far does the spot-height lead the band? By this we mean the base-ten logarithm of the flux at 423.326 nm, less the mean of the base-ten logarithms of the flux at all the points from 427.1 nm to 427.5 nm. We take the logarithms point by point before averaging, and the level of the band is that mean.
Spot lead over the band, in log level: 0.00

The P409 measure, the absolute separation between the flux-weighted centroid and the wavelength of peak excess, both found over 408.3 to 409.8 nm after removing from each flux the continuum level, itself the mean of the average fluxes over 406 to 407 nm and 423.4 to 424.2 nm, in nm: 0.30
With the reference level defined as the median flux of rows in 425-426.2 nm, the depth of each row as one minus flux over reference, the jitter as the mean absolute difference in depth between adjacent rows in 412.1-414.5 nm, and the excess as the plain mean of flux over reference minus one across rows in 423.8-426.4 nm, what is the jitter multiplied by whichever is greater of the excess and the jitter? 0.0018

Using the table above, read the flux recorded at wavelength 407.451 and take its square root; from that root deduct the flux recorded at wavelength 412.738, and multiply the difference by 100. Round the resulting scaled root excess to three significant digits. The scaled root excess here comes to -913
